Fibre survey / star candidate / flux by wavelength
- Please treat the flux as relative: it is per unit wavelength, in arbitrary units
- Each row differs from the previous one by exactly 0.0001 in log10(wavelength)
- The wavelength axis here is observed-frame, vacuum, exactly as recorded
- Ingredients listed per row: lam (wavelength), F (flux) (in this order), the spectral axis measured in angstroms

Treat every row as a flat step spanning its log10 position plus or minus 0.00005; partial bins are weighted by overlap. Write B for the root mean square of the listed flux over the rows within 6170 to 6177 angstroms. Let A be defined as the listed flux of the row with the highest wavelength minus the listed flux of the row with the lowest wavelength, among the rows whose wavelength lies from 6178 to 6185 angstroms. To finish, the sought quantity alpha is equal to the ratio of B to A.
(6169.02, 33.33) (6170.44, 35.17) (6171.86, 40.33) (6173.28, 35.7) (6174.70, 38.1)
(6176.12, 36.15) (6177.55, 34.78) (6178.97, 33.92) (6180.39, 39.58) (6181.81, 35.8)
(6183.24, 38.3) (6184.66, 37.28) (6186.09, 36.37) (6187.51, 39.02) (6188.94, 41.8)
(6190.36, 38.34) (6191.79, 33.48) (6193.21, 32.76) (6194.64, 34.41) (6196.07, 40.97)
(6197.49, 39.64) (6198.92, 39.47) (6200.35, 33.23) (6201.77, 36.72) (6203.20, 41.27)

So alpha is 11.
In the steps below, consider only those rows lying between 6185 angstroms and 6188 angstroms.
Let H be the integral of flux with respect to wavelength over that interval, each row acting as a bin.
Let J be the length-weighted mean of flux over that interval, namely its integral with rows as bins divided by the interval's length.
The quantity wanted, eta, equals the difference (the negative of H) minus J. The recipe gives -150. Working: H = 113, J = 37.5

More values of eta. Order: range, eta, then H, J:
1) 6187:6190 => -161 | 121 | 40.3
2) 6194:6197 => -152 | 114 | 38.0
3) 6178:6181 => -146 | 110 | 36.6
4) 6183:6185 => -114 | 76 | 37.8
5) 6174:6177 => -148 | 111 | 36.9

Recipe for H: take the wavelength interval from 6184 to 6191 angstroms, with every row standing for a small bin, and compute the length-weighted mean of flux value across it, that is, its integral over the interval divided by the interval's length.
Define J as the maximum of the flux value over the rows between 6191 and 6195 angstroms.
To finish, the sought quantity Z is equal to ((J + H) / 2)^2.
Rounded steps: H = 38.6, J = 34.41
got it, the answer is 1331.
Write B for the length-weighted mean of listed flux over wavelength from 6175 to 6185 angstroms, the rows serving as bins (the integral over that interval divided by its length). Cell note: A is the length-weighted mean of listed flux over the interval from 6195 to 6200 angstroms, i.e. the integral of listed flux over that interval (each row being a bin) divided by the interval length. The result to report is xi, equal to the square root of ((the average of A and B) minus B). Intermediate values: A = 39.1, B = 36.6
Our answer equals 1.13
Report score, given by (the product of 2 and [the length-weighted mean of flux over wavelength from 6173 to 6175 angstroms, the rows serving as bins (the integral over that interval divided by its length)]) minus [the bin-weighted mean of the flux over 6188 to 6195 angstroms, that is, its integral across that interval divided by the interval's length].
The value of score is 37.6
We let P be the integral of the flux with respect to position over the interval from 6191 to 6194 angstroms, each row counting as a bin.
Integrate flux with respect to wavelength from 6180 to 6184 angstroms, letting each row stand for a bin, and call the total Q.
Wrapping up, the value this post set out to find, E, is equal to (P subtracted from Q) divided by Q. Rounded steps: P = 100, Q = 151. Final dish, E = 0.3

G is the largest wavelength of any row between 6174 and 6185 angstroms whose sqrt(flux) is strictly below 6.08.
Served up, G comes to 6181.81 angstroms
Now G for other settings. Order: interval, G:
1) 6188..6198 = 6194.64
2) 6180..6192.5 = 6191.79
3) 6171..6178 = 6177.55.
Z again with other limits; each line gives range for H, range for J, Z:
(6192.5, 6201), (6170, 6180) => 1486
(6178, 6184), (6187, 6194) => 1546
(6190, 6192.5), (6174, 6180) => 1356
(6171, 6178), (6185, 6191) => 1554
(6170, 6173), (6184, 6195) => 1581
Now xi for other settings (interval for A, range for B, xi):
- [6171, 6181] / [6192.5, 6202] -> 0.26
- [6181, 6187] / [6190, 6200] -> 0.35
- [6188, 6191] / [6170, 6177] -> 1.21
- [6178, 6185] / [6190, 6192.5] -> 0.83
